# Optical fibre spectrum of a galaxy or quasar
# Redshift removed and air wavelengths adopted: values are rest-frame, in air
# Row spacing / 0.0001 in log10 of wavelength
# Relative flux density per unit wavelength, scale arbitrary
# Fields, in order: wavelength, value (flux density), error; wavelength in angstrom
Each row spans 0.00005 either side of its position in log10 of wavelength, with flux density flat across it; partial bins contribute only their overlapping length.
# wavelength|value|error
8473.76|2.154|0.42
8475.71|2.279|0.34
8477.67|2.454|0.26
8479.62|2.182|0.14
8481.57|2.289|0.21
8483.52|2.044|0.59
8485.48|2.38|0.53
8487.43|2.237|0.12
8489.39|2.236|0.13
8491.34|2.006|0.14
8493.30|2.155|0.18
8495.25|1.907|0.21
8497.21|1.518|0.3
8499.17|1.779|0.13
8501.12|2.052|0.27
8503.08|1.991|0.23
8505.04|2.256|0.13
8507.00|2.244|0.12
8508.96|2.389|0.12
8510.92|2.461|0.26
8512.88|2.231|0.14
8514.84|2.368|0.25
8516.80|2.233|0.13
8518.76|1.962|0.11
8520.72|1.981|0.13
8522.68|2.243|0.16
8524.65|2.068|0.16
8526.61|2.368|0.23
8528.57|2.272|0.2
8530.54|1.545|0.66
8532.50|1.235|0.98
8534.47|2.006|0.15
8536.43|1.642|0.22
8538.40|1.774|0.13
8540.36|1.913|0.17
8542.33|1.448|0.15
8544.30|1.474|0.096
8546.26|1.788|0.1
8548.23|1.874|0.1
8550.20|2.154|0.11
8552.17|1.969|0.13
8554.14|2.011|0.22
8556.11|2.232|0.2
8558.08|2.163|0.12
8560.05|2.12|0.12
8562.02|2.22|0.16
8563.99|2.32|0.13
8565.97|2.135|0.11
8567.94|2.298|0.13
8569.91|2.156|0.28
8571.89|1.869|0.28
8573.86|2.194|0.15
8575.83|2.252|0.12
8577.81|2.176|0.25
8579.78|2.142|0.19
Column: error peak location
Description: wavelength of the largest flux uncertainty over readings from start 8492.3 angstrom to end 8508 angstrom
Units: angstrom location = 8497.21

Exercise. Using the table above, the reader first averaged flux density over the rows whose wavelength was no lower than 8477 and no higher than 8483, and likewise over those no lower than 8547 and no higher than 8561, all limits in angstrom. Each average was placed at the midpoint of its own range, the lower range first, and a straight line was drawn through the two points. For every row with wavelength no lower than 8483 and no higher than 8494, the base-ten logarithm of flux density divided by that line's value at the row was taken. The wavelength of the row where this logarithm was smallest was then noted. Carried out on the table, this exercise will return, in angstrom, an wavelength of 8491.34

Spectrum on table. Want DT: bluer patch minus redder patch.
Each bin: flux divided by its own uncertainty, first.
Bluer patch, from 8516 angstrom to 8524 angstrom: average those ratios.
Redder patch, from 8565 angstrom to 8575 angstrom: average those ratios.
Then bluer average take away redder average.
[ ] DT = 3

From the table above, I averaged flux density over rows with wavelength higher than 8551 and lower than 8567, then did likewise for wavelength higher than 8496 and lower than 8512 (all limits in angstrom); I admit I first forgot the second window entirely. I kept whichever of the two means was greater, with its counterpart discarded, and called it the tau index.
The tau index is 2.15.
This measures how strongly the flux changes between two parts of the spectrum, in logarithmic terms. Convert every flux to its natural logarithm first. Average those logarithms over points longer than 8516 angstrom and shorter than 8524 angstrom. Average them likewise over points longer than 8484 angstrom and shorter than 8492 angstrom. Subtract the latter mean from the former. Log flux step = -0.05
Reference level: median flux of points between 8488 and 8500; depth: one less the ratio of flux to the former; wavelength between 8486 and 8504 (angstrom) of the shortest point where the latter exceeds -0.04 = 8491.34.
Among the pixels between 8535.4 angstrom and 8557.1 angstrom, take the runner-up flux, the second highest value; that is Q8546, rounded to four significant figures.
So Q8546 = 2.154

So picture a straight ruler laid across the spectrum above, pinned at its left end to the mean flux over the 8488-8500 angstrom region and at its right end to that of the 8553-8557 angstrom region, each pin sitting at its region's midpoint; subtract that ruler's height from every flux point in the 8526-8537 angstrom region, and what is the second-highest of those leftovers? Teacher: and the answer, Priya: 0.23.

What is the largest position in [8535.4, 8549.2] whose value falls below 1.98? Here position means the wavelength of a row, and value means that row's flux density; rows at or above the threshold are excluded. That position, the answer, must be 8548.23 angstrom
